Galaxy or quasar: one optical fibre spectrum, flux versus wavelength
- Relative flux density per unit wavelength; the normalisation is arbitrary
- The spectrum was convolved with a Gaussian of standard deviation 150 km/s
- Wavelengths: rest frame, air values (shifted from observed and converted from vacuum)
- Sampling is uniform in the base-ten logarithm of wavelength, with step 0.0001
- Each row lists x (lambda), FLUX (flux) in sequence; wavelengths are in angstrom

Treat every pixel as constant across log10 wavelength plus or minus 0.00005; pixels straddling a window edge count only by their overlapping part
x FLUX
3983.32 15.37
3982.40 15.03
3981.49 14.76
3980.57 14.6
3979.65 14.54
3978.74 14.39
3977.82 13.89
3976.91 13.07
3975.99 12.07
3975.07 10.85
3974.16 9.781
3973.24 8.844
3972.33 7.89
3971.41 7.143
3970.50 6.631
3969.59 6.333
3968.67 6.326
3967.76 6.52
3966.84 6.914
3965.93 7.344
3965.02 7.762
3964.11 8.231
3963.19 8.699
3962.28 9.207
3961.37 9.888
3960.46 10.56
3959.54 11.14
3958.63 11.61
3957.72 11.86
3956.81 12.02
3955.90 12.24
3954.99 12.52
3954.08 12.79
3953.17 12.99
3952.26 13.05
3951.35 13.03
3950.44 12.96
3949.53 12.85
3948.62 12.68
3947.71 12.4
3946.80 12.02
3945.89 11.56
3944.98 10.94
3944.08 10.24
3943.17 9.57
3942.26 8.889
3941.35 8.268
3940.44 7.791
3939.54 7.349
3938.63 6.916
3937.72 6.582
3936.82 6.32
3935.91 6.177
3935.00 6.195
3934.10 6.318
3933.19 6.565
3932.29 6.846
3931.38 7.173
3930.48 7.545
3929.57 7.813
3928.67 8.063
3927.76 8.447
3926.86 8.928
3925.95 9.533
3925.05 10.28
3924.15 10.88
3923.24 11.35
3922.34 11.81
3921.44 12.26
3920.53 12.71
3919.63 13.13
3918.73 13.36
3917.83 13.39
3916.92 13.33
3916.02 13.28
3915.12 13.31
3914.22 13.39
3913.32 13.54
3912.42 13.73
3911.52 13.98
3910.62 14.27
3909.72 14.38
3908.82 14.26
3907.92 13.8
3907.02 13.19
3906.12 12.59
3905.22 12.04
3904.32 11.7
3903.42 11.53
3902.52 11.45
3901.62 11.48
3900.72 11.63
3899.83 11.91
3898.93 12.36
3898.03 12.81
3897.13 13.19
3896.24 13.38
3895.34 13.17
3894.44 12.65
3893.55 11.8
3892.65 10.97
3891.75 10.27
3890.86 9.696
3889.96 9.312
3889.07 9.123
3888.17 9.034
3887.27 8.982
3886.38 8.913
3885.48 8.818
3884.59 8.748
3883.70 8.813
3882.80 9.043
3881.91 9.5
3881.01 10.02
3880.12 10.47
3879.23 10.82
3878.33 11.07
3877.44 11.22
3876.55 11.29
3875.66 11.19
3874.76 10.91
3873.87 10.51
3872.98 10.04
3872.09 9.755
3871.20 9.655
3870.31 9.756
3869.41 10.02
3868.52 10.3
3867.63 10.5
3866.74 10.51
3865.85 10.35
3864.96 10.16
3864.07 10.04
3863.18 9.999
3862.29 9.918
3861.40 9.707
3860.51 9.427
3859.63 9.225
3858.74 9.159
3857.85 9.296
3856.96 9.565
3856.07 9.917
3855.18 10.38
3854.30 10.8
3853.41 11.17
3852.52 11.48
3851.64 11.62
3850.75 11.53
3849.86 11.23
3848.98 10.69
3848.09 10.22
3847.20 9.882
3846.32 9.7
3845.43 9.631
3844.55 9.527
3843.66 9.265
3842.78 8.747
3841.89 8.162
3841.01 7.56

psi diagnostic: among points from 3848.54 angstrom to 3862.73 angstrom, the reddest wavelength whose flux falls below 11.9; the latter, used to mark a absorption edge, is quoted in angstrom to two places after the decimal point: 3862.29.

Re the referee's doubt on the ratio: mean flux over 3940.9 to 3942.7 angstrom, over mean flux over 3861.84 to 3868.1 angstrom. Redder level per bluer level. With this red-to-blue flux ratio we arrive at 0.84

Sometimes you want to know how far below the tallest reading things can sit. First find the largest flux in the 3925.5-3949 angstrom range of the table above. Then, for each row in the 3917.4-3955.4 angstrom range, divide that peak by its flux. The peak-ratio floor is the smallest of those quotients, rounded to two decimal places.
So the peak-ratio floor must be 0.95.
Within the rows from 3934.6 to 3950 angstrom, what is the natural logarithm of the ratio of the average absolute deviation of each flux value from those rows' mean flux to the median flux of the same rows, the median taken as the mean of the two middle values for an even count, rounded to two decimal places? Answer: -1.41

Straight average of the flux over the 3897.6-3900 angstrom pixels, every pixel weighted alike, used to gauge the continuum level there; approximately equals 12.4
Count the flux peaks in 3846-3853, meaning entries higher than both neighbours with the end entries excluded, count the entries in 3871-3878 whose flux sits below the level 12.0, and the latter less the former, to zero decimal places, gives 7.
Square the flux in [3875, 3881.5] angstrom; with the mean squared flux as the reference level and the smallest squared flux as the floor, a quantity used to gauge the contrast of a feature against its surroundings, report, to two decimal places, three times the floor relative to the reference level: 2.55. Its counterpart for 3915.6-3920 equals 2.92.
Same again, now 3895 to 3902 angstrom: 2.53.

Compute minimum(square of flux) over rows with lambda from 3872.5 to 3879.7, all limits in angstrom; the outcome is 101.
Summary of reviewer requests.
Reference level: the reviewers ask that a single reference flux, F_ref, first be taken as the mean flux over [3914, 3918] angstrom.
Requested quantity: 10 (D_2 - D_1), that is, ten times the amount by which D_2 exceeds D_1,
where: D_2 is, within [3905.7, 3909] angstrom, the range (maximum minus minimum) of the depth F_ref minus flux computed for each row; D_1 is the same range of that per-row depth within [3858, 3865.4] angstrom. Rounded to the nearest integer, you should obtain 7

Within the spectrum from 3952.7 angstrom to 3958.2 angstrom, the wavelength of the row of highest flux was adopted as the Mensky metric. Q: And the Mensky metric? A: 3953.17 angstrom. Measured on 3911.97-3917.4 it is 3912.42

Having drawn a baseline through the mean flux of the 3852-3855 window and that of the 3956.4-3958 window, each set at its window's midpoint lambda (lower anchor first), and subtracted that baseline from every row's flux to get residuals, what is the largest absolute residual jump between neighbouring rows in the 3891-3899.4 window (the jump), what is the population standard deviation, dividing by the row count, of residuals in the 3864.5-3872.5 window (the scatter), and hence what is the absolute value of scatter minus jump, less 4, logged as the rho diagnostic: -3.48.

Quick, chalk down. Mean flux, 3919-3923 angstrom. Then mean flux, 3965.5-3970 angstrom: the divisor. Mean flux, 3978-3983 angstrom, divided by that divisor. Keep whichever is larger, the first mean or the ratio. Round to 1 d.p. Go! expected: 12.5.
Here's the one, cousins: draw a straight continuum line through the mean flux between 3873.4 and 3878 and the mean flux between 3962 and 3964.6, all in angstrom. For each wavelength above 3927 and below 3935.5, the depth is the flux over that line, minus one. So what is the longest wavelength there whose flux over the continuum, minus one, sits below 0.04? 3935.00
